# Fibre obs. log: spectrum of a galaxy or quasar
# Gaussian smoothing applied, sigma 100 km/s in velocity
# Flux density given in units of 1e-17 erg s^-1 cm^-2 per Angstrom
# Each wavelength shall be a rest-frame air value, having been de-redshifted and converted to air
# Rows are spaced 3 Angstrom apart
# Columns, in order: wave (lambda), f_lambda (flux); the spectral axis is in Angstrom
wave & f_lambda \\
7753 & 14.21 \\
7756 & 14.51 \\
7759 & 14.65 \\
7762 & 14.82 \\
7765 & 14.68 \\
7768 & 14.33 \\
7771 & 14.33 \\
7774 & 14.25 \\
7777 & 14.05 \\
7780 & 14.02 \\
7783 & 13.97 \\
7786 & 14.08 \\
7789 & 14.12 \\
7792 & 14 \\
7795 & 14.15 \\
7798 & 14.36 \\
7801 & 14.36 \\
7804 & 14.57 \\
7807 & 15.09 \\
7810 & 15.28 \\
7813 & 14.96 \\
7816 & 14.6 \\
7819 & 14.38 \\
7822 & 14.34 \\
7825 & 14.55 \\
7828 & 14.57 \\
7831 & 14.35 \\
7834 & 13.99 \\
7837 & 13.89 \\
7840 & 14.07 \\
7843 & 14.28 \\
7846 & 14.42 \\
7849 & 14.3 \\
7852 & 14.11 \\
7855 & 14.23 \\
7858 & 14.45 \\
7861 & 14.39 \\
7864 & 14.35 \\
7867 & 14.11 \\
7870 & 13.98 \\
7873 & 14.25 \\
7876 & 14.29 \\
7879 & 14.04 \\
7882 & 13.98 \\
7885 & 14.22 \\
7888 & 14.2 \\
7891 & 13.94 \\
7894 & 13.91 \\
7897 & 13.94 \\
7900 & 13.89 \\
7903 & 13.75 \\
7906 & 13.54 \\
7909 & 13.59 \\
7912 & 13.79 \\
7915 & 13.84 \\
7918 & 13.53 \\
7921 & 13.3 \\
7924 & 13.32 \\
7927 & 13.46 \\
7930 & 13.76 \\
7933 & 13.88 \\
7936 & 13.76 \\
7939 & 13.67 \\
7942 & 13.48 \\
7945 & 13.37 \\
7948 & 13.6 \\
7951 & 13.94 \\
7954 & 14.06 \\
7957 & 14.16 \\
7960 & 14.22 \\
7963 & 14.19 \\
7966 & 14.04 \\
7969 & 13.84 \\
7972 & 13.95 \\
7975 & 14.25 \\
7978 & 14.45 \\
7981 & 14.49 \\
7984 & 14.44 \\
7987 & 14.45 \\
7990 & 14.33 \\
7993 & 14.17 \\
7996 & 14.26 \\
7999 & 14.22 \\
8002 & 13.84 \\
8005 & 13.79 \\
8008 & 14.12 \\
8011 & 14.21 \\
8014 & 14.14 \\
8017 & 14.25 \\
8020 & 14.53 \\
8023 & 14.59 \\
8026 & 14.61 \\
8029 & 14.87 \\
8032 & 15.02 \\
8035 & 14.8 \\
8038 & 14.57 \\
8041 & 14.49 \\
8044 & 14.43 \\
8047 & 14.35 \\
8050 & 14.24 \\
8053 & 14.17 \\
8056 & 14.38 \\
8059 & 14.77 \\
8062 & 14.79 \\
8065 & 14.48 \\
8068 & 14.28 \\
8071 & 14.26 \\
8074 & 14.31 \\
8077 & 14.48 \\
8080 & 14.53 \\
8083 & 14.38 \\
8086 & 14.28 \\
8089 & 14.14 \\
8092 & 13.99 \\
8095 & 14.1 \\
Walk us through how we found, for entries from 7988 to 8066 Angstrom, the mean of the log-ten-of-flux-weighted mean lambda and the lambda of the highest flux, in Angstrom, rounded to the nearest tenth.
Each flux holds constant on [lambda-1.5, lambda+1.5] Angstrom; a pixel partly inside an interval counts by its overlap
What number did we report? 8029.8 Angstrom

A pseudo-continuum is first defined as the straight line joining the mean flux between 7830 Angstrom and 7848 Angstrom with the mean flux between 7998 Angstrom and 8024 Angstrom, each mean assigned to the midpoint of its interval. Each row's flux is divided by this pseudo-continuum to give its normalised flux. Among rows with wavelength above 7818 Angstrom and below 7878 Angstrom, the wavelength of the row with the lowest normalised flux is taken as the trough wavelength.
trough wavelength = 7837 Angstrom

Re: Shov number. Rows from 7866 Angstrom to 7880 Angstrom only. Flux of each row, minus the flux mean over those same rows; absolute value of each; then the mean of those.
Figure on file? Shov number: 0.11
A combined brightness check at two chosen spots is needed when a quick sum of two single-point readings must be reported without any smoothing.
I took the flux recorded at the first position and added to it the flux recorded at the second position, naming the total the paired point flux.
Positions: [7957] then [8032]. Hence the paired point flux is 29.2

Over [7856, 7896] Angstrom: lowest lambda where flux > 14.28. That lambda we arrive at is 7858 Angstrom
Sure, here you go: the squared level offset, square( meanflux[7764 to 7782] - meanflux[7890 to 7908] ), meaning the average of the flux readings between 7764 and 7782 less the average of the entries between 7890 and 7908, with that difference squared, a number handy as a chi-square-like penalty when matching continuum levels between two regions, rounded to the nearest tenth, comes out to 0.2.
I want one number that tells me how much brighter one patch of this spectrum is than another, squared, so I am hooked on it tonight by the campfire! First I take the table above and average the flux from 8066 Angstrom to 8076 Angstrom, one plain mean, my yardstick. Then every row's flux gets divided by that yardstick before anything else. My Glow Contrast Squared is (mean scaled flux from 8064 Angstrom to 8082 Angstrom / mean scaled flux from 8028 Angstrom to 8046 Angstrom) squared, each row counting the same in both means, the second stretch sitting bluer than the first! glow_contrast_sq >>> 0.96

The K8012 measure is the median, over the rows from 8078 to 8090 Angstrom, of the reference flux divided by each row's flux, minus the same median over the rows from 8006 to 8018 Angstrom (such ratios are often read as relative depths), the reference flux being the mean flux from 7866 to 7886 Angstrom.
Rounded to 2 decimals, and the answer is -0.01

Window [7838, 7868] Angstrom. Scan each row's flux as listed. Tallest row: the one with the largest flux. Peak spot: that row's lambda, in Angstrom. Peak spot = 7858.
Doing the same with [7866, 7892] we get 7876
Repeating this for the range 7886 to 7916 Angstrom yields 7888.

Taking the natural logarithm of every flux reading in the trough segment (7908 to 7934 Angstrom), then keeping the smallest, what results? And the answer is 2.588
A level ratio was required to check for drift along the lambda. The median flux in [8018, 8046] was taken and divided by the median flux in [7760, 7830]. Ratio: 1.02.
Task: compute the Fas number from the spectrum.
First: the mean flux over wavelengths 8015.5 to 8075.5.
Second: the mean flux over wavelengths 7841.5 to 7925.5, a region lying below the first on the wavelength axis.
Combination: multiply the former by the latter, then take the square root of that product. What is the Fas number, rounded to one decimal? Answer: 14.3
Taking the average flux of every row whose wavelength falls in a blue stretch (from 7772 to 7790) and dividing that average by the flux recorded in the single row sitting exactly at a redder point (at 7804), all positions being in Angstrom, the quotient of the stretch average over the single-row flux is 0.97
